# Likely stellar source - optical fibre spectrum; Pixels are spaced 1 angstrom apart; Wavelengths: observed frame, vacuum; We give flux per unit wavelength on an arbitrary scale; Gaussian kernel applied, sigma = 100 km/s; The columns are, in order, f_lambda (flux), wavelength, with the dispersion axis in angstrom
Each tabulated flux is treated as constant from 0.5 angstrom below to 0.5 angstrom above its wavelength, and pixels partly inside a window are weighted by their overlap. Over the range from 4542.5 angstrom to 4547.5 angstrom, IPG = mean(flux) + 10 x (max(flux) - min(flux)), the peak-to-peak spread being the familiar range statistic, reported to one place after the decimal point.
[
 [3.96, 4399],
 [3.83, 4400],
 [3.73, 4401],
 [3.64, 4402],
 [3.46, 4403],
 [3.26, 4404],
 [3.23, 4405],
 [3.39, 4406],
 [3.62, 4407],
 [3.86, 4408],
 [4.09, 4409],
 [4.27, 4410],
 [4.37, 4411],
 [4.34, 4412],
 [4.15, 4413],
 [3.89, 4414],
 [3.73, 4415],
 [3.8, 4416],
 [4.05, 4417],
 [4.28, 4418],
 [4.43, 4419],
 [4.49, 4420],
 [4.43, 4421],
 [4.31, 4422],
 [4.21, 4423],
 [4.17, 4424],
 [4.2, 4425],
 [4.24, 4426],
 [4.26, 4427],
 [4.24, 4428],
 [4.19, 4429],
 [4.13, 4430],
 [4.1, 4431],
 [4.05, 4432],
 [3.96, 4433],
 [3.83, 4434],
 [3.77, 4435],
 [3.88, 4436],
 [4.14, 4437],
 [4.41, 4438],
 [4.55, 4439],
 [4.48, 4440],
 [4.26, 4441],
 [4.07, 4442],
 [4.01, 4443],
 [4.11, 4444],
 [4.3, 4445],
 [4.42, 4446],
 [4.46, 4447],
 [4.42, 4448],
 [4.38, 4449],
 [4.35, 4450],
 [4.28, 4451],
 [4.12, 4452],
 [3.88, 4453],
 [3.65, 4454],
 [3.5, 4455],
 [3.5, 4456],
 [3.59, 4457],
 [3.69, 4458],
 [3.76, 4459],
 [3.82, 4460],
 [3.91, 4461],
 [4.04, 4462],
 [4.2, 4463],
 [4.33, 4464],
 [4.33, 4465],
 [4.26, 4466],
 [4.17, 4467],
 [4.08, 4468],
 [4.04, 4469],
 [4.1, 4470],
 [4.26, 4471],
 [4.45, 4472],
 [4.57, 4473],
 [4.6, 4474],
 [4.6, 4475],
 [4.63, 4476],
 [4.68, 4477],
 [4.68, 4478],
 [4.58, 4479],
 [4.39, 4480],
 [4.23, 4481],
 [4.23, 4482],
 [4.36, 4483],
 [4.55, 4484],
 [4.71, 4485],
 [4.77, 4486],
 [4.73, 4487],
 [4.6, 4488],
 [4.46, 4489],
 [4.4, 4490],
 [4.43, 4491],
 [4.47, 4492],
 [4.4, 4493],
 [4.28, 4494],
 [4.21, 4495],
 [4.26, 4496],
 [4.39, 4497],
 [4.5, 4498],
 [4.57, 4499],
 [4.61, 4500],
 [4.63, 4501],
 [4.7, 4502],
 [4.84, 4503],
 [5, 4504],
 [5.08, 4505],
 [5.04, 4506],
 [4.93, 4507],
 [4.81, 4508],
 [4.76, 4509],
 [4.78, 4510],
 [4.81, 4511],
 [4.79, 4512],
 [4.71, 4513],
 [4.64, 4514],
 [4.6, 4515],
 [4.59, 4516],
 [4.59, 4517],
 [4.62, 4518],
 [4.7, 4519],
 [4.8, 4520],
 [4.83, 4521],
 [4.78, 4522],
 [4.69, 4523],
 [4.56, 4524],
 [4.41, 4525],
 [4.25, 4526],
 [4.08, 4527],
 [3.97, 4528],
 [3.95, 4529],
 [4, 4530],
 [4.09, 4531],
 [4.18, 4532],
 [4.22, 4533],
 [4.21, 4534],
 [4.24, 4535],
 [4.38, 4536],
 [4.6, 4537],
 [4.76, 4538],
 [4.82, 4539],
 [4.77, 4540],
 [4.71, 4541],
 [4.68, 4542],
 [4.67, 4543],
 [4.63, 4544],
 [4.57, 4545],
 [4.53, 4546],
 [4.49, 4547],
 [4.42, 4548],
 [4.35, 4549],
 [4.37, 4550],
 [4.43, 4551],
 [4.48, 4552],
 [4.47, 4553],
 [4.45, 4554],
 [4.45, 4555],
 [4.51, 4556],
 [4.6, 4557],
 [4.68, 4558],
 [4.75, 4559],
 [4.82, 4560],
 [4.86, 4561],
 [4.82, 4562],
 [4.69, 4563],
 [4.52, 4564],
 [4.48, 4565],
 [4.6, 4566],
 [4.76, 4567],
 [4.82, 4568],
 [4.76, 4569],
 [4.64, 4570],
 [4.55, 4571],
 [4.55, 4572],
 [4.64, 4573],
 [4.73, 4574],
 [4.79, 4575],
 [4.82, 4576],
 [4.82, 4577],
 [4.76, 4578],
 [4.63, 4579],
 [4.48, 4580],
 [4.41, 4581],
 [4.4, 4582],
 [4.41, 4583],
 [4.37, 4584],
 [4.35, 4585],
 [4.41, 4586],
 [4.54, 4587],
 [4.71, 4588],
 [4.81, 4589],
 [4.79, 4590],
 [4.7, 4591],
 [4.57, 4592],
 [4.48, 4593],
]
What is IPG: 6.4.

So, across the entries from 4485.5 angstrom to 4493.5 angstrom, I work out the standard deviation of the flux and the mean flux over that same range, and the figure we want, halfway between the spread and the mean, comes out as 2.34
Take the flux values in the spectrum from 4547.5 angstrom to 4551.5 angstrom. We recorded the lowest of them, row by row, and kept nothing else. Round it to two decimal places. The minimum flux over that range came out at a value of 4.35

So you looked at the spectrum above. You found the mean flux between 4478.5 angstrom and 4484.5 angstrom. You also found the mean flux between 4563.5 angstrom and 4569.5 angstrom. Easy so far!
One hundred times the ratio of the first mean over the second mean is 94.3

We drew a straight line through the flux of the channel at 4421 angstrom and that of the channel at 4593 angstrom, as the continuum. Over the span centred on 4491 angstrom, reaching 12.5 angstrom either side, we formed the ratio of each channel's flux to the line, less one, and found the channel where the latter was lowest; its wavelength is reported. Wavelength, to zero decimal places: 4495 angstrom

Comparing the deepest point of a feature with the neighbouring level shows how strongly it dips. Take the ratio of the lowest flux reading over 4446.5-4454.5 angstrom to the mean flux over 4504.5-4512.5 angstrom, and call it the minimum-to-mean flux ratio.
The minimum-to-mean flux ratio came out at 0.749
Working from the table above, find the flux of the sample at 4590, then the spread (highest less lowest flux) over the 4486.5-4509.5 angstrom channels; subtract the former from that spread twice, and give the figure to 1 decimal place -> -8.7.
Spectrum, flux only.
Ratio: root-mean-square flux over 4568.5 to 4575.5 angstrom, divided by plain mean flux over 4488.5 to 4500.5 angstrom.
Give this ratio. 1.06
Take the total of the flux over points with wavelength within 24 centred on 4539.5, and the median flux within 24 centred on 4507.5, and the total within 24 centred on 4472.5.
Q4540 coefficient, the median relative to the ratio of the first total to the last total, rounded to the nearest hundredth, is 4.62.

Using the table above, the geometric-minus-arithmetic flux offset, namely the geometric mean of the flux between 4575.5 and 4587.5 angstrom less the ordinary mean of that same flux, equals -0.003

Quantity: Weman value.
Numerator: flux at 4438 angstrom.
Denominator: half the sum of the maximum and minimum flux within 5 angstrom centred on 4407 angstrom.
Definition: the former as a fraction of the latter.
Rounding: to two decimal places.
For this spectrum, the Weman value 1.20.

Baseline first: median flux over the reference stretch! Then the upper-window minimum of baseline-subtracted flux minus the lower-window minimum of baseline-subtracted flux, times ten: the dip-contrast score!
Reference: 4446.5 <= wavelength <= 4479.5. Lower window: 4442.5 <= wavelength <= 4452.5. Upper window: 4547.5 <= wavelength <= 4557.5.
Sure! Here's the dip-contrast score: 3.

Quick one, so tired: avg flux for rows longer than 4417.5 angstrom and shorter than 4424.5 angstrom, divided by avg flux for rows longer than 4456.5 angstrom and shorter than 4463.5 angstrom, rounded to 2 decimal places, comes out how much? 1.12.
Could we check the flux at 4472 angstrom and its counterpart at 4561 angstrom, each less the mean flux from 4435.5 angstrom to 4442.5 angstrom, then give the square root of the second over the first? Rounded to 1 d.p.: 1.8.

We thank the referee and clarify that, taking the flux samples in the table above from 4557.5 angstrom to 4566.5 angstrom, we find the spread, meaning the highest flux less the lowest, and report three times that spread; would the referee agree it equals 1.14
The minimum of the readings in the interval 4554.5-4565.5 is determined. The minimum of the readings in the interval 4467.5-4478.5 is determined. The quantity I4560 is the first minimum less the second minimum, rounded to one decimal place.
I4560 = 0.4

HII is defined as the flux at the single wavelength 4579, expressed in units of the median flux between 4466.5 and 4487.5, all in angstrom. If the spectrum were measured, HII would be 1.02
